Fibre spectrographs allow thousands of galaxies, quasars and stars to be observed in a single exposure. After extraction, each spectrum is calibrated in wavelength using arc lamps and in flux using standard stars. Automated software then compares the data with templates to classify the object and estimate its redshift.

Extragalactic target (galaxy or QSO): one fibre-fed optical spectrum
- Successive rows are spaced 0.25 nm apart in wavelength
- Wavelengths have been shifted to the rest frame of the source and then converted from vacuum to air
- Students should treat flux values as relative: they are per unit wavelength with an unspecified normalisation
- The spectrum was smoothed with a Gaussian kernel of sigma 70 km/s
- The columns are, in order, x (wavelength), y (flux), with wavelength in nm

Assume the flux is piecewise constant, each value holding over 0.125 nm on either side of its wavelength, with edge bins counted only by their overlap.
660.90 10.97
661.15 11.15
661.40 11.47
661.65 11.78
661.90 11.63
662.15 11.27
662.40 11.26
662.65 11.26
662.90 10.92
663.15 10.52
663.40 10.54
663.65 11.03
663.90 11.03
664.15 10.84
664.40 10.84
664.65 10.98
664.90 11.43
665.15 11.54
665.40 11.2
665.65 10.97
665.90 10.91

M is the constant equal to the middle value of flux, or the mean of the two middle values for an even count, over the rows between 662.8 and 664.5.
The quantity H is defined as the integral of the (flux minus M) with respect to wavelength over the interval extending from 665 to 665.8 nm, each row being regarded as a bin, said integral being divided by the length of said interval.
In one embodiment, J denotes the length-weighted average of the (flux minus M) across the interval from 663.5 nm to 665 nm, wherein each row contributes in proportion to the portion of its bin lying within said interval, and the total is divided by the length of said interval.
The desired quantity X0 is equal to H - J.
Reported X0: 0.2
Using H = 0.39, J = 0.17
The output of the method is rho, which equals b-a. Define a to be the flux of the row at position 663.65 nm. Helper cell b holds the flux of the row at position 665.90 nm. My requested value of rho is -0.1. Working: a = 11.03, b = 10.91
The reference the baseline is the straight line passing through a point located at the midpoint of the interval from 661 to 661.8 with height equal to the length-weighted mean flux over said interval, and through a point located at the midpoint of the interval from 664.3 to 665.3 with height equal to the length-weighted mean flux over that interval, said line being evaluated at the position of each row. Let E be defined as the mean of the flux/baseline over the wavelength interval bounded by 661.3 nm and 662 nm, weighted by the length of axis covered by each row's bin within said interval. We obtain 1.02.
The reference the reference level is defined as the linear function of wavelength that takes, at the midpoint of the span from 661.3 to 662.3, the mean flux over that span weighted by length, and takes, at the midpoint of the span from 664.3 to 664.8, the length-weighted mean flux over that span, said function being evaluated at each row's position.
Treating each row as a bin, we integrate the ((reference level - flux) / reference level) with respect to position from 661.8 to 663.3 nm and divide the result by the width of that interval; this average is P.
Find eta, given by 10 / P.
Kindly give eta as 460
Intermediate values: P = 0.022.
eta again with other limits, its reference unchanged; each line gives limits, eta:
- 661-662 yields 1110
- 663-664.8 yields 458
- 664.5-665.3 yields -250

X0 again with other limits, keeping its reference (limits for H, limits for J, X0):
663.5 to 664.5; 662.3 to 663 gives -0.2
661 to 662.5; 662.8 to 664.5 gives 0.6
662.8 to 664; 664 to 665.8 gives -0.3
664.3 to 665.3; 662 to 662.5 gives -0.1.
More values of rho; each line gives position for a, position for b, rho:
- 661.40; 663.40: -0.9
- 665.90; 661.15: 0.2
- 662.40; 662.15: 0.0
